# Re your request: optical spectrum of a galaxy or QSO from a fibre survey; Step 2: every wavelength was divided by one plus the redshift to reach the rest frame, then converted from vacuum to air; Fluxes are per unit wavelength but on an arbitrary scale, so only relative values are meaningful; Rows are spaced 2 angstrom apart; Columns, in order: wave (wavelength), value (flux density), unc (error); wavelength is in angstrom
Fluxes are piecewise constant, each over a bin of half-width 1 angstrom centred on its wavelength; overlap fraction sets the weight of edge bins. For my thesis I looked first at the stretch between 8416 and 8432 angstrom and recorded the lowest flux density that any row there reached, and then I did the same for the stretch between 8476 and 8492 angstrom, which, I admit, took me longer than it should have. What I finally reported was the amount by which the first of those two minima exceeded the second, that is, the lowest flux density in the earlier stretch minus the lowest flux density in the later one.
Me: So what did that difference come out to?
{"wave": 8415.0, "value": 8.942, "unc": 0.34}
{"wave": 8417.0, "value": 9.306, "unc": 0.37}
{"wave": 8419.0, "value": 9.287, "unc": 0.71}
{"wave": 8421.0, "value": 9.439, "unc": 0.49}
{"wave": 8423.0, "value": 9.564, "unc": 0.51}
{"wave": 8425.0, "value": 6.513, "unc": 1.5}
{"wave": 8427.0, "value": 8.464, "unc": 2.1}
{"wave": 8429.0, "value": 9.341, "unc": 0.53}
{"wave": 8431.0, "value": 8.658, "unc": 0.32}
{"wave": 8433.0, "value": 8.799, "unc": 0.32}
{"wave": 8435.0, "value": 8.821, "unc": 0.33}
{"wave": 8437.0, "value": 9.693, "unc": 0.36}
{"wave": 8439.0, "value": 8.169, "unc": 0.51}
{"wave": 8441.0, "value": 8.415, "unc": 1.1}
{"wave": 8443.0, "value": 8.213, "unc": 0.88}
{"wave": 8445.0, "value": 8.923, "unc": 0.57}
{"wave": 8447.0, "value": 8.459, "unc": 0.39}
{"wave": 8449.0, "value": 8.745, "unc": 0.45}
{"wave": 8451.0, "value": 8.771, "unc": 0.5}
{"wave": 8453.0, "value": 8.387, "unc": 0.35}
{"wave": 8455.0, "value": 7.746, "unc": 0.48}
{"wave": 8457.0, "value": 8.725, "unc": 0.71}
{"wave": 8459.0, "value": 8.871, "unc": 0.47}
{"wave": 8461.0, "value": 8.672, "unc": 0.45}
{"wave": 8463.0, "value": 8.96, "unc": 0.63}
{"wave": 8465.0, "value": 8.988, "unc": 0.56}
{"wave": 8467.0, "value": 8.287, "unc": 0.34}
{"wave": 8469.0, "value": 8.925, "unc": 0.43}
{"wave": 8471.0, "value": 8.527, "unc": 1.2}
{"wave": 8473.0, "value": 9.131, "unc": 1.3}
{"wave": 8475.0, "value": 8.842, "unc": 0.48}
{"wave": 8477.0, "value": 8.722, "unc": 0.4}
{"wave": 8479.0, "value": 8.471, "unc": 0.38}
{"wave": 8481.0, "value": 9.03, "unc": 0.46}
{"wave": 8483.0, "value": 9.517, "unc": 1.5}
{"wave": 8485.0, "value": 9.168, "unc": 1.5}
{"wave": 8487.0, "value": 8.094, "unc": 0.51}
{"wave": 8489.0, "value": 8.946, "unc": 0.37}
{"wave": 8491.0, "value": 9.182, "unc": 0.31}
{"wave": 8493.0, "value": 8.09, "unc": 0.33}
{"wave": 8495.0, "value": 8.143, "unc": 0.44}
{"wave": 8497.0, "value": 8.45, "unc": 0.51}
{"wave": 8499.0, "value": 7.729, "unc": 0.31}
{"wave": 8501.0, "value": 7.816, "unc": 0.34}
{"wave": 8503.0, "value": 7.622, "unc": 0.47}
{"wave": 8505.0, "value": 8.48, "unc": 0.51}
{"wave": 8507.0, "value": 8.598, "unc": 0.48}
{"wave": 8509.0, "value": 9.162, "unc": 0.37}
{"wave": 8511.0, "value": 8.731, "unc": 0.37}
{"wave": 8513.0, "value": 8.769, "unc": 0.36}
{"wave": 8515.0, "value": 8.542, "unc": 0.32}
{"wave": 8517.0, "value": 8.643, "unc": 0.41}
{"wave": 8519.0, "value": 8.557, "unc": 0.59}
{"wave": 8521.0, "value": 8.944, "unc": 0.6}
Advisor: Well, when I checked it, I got -1.6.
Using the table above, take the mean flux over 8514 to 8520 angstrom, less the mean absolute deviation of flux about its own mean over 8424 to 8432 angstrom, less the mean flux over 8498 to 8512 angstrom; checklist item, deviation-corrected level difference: -0.59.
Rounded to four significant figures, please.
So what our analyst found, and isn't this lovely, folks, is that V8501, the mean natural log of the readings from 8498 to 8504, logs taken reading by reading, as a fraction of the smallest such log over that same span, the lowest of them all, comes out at 1.006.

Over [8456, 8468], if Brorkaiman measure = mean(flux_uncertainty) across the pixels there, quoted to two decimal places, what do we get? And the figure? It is 0.53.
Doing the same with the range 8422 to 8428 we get 1.37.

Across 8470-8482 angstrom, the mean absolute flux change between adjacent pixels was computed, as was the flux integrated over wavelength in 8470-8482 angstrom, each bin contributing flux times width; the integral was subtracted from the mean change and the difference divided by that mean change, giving -288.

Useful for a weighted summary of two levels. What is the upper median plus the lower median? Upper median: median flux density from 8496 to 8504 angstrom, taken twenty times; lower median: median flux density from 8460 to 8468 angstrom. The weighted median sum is 164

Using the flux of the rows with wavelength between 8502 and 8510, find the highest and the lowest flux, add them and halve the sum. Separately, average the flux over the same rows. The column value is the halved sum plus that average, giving 16.9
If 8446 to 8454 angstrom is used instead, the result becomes 17.2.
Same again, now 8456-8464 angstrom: 17.6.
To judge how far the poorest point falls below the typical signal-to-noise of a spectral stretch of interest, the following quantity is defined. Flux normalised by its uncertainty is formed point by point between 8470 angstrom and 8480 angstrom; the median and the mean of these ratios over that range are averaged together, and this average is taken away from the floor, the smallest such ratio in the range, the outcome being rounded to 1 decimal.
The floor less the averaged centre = -9.9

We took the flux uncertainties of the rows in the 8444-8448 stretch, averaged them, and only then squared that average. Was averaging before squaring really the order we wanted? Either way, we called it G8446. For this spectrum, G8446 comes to 0.23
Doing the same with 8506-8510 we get 0.18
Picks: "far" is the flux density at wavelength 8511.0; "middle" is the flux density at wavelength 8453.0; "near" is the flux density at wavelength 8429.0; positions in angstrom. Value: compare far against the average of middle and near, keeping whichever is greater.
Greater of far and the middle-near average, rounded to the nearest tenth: 8.9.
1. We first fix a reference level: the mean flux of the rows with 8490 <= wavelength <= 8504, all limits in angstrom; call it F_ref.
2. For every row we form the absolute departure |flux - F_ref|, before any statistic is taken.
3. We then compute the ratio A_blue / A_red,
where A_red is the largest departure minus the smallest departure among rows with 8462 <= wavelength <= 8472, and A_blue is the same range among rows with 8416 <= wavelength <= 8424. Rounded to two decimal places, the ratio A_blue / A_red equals 0.40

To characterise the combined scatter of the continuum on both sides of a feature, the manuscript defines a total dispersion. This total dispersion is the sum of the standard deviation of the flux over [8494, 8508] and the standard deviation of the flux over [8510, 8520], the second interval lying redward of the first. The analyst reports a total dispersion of 0.5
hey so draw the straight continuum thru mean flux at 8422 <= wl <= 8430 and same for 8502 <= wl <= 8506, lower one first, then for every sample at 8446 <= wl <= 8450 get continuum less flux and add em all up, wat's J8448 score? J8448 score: -0.50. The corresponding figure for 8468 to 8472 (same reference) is -0.98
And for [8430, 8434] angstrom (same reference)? -0.58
